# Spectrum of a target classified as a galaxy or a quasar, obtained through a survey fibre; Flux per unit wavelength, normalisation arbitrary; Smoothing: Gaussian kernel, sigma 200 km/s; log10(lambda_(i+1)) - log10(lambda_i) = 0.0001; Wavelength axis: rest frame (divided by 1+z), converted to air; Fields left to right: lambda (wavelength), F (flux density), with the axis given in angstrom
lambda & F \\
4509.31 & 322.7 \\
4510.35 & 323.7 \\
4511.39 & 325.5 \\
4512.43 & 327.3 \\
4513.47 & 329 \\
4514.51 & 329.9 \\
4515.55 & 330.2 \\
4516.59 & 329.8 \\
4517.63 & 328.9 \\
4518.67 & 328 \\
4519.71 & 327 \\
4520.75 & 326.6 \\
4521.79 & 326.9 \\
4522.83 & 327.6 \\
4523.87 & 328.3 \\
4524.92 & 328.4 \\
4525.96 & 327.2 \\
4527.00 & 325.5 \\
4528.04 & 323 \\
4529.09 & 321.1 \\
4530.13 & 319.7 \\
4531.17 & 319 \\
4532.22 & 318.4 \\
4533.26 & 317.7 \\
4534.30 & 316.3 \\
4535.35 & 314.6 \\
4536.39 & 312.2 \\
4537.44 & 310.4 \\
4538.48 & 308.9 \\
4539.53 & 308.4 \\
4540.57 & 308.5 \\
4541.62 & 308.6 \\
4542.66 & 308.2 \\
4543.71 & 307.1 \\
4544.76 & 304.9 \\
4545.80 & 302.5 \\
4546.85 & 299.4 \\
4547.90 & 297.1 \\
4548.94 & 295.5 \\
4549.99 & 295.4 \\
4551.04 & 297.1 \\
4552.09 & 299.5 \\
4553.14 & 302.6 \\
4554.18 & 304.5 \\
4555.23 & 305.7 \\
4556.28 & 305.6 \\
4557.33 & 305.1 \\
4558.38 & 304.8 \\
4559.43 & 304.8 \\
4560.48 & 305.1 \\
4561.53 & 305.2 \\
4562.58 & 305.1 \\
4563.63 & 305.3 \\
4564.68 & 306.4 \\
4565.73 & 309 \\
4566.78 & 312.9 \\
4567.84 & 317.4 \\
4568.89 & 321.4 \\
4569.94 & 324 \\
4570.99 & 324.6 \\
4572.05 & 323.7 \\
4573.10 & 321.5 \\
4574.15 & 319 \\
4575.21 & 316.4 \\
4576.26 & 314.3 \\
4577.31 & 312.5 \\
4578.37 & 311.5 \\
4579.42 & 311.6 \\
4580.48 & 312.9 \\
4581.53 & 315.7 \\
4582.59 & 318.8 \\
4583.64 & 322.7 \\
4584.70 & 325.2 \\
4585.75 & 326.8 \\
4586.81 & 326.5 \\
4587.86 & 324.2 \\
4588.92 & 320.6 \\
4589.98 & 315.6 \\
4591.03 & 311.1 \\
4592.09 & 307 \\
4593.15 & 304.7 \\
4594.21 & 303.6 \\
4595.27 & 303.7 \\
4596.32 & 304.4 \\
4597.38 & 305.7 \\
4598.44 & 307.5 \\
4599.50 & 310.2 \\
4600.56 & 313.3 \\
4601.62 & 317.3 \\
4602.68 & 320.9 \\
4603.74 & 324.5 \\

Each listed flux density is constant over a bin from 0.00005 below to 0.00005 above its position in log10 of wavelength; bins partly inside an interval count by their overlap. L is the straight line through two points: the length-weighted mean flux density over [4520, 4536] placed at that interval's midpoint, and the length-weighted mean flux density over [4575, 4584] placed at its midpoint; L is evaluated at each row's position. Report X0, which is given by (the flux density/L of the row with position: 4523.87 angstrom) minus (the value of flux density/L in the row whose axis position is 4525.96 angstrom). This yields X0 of 0.002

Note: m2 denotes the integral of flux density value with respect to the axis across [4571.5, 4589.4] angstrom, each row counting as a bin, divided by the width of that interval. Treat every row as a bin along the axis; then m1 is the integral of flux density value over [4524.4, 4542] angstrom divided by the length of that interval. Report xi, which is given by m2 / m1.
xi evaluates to 1.01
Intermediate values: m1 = 317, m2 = 319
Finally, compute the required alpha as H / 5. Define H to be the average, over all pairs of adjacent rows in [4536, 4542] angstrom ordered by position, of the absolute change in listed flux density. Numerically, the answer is 0.16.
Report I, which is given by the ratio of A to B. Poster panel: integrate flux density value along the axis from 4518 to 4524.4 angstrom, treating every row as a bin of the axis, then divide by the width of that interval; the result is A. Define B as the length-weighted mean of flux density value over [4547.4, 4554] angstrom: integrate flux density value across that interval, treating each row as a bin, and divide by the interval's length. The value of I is 1.10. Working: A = 327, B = 299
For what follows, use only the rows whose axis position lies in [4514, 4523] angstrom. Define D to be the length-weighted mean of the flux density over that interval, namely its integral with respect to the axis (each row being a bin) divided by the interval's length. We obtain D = 328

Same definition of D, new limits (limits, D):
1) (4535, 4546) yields 309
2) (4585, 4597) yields 314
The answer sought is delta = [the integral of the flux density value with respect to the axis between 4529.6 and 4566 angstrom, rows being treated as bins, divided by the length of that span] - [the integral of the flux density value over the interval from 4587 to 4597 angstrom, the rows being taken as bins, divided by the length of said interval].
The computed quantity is -4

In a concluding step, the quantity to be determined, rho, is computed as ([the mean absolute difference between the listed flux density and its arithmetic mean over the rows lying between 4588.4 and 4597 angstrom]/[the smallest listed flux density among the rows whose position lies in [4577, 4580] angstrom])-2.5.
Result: -2.48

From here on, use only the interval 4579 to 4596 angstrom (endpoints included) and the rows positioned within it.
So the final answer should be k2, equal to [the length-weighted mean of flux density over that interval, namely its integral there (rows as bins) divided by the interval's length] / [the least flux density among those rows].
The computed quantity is 1.04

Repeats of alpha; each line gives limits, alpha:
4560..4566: 0.16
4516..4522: 0.14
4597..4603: 0.61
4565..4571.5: 0.62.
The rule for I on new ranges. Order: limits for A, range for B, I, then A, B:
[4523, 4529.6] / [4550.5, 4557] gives 1.08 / 325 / 303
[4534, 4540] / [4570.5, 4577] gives 0.97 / 311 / 320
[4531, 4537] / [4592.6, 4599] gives 1.04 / 316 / 305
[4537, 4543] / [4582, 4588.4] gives 0.95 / 309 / 324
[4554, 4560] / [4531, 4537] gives 0.97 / 305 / 316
